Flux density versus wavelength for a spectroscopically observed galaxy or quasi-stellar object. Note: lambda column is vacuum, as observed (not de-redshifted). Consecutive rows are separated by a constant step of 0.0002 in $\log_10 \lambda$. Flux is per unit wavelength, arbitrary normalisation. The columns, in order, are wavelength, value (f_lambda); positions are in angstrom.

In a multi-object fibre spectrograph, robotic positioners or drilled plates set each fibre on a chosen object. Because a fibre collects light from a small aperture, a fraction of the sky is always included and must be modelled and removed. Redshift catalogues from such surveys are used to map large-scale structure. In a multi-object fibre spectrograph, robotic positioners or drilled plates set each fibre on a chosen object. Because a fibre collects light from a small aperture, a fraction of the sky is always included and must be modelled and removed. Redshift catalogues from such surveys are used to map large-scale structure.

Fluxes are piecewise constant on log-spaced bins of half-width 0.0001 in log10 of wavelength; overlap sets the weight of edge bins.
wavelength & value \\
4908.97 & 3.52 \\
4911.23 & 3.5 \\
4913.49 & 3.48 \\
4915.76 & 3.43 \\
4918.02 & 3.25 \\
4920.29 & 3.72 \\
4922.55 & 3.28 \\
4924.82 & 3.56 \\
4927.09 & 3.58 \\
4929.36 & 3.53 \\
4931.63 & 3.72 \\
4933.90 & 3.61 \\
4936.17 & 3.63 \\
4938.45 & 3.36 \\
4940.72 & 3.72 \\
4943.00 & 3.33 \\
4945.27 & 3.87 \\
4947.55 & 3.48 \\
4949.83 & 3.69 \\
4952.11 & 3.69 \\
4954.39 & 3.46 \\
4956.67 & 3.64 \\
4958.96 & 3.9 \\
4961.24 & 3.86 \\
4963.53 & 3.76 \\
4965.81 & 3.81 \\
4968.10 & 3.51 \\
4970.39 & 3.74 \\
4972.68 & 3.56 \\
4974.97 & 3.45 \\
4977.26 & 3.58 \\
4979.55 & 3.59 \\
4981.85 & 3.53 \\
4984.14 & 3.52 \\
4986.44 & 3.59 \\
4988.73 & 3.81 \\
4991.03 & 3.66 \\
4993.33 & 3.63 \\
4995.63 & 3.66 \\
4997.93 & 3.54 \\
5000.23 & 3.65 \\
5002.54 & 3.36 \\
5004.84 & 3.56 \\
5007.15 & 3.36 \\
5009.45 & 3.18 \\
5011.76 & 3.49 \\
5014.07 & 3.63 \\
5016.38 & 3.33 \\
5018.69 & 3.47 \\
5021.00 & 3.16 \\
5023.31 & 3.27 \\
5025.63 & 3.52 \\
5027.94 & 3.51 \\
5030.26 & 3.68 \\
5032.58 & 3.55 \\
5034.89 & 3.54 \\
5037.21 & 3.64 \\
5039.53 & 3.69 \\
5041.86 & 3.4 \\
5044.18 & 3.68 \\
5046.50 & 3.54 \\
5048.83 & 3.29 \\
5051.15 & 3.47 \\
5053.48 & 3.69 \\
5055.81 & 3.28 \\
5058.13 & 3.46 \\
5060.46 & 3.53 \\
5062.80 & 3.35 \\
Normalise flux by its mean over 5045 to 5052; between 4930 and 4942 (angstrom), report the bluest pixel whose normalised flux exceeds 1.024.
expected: 4931.63 angstrom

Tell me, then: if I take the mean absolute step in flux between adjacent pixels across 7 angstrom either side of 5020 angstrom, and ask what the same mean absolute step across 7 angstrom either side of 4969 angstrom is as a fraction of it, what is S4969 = 0.78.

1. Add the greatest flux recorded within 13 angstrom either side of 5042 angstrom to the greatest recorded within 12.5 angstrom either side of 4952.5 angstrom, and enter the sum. 7.59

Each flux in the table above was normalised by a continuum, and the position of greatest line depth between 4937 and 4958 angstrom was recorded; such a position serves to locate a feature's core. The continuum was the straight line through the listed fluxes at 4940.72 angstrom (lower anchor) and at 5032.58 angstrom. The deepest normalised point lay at 4943.00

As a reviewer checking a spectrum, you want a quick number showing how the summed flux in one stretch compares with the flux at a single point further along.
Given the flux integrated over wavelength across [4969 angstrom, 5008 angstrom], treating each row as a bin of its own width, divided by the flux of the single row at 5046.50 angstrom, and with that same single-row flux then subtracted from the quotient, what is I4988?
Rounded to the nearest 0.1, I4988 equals 35.9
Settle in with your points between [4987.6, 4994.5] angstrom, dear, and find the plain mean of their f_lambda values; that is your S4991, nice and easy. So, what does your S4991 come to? 3.70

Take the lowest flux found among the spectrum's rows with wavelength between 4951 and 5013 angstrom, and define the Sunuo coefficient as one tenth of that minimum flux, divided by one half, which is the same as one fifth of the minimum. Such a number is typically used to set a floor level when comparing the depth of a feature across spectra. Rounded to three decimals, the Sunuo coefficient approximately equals 0.636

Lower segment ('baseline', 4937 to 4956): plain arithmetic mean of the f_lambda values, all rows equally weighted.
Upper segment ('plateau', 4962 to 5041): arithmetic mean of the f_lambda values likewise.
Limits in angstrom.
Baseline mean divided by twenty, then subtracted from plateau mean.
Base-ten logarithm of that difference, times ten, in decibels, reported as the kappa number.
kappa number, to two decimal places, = 5.27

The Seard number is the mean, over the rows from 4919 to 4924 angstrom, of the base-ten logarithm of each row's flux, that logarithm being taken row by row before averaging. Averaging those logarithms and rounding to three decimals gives 0.543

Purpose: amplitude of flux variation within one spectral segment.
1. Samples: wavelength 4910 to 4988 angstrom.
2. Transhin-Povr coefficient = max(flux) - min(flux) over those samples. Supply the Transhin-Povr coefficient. 0.65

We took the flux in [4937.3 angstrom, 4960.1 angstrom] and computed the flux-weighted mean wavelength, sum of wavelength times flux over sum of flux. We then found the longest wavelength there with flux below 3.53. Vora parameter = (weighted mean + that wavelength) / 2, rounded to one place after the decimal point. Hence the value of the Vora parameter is 4951.6 angstrom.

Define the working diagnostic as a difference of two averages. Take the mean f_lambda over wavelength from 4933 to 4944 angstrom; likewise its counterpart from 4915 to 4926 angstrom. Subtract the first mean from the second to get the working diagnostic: -0.08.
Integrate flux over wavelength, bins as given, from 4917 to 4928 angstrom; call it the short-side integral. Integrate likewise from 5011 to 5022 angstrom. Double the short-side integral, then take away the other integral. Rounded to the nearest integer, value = 39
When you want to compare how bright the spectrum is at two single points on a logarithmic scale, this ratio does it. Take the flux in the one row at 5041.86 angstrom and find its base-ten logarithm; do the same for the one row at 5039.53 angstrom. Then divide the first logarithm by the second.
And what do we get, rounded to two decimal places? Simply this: 0.94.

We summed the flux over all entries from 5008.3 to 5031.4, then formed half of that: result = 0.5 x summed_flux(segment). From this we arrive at 17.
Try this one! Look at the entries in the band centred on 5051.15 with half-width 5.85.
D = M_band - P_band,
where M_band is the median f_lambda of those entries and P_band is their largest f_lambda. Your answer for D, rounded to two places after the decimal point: -0.22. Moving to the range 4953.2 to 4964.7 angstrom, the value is -0.14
